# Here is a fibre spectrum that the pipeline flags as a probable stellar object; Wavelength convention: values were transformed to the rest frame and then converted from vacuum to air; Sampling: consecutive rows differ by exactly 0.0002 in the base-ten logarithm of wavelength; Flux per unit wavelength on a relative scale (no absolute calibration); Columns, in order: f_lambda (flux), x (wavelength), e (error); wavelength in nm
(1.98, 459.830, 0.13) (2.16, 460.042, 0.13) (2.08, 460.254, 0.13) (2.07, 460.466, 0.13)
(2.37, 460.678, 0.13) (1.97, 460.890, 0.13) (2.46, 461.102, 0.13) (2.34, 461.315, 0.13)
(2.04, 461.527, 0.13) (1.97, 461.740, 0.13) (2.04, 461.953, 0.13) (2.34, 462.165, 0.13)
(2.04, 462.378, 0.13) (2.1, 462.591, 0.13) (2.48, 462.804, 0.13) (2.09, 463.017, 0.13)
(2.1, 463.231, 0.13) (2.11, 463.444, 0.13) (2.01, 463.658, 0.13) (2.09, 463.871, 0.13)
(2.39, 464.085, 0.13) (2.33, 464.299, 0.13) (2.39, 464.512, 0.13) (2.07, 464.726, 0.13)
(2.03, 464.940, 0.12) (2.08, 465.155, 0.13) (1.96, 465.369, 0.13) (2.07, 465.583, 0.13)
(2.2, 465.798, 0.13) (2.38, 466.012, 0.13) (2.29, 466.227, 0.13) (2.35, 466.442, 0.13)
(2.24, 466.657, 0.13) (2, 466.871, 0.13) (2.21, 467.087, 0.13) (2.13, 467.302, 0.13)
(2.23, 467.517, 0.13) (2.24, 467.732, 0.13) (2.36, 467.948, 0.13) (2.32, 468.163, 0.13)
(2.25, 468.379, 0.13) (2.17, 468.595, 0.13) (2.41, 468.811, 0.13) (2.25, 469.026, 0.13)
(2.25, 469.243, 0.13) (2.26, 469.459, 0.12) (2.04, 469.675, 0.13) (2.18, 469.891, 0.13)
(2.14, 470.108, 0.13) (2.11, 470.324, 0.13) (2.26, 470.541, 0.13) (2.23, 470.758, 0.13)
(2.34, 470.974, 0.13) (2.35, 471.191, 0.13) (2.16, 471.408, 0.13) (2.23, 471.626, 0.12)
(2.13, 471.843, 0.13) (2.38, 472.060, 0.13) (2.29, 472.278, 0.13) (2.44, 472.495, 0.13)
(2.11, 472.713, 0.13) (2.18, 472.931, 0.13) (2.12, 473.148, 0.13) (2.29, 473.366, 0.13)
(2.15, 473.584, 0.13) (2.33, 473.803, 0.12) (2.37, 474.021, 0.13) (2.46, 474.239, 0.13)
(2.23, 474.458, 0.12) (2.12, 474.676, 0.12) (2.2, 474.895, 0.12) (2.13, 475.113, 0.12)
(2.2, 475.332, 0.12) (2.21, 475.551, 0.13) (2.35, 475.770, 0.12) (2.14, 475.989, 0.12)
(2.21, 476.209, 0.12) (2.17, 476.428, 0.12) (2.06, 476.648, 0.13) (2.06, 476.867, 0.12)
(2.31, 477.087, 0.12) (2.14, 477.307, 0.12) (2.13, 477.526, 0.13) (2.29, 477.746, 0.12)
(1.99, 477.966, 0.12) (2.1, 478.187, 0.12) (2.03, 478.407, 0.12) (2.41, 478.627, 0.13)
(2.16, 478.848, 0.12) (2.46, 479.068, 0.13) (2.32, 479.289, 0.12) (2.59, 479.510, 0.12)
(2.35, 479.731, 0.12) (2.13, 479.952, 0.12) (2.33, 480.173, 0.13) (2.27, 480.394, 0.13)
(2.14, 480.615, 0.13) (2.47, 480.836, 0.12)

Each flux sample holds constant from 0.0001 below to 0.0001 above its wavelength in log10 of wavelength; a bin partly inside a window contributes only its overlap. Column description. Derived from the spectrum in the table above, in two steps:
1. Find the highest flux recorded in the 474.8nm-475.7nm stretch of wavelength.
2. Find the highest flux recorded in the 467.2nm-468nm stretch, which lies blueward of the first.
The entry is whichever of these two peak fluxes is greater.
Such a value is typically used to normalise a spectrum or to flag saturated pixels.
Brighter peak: 2.36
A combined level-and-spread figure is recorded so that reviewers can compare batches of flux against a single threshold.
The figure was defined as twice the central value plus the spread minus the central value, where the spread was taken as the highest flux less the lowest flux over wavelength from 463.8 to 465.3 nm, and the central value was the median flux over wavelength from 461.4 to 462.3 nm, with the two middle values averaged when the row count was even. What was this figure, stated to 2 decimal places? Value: 2.40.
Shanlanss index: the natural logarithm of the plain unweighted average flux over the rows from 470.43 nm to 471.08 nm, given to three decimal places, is 0.823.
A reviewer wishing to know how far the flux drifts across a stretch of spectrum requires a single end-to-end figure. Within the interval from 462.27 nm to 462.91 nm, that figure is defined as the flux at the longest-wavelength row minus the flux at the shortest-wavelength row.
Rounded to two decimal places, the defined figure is 0.44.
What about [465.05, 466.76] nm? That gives 0.16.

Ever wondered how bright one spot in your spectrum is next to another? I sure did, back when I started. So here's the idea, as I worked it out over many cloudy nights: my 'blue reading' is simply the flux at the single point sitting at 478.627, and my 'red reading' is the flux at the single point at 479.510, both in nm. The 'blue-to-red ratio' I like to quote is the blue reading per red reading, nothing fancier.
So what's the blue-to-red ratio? 0.93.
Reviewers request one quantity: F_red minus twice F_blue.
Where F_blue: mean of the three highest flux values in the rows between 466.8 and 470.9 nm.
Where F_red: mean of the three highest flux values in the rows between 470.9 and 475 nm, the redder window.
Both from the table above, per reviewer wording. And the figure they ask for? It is -2.30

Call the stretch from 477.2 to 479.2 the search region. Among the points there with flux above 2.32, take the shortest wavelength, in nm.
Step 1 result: 478.627 nm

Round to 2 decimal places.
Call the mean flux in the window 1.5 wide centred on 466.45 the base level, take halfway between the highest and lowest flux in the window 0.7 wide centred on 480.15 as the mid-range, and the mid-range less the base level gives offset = -0.01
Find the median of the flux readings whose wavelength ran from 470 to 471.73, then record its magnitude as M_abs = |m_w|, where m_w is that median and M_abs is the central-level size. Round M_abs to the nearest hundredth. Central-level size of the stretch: 2.23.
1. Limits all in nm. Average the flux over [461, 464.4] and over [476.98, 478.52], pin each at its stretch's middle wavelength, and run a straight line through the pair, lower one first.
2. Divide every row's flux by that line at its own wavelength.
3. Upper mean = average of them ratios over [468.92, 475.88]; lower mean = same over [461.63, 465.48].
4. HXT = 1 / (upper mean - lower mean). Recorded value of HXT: 19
